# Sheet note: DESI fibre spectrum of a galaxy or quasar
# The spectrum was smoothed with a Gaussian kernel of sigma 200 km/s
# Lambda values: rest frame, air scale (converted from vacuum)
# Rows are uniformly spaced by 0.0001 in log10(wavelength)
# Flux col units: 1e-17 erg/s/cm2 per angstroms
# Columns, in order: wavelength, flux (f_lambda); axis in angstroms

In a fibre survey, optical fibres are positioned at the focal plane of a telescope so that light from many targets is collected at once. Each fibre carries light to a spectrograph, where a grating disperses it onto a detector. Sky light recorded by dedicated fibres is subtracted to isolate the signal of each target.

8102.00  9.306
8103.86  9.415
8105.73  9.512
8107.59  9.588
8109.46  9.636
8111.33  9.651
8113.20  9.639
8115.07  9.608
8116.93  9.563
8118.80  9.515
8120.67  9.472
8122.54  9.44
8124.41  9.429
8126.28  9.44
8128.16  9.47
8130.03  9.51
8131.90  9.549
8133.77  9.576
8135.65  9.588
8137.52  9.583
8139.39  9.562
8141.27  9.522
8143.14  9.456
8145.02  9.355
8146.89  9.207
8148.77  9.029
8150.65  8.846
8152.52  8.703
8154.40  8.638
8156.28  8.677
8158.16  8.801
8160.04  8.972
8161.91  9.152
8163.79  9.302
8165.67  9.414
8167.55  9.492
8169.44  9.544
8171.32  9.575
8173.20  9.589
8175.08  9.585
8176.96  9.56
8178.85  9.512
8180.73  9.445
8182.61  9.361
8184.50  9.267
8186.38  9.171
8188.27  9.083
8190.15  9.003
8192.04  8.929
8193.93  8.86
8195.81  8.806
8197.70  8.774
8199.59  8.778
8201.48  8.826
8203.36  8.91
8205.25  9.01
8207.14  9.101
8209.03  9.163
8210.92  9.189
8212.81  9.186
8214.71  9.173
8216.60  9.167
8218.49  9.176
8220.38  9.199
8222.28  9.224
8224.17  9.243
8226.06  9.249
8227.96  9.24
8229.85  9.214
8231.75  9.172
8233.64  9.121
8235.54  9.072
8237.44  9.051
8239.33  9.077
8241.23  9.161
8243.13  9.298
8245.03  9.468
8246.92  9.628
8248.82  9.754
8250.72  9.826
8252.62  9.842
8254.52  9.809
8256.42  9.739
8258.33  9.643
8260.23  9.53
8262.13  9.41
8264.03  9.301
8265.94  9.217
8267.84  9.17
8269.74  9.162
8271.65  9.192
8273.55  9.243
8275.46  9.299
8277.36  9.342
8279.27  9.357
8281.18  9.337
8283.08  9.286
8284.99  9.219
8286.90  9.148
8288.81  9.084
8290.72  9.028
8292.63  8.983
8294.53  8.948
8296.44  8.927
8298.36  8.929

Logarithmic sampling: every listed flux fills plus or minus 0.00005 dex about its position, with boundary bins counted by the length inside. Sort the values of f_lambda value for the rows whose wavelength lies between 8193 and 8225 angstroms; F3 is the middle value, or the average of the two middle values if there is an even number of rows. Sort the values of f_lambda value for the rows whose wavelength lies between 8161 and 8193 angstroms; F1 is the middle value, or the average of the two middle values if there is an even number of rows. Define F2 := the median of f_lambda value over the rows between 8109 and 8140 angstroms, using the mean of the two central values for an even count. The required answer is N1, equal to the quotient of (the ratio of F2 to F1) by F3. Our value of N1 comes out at 0.111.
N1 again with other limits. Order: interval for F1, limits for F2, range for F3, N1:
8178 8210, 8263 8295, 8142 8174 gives 0.111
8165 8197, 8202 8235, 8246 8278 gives 0.104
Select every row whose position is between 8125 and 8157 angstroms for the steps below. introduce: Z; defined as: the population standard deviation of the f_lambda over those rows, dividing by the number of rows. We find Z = 0.34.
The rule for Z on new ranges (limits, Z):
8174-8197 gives 0.27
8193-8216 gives 0.17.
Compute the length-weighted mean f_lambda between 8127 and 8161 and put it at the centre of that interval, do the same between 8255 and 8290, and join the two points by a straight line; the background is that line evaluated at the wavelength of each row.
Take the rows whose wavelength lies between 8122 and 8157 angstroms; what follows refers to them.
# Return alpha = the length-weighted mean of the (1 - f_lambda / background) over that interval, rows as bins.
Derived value -0.008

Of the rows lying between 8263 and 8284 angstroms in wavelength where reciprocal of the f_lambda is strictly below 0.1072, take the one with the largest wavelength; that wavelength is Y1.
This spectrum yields 8281.18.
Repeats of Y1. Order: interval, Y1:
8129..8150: 8145.02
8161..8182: 8180.73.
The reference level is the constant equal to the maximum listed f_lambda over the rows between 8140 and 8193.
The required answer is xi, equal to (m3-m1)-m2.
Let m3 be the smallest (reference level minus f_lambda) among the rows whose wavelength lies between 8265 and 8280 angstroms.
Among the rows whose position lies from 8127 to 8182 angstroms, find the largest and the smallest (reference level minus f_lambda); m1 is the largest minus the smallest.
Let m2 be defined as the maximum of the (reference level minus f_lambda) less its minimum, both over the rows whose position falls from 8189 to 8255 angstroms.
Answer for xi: -1.79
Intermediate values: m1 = 1.0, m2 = 1.07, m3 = 0.232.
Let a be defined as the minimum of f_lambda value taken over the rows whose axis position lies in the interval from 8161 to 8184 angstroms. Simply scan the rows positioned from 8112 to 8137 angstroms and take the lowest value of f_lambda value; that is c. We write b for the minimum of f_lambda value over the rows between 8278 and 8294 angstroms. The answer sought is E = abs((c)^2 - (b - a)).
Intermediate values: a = 9.152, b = 8.983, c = 9.429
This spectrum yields 89.1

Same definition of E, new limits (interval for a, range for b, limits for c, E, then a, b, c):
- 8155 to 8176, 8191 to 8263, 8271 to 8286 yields 84.4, 8.677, 8.774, 9.192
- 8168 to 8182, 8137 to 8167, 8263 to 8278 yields 84.7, 9.445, 8.638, 9.162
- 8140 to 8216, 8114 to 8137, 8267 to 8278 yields 83.2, 8.638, 9.429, 9.162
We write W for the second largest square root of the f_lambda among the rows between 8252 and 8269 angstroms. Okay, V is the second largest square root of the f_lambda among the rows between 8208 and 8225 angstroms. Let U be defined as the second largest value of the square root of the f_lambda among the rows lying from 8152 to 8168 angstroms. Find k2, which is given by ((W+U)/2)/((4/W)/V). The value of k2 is 7.37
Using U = 3.068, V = 3.04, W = 3.13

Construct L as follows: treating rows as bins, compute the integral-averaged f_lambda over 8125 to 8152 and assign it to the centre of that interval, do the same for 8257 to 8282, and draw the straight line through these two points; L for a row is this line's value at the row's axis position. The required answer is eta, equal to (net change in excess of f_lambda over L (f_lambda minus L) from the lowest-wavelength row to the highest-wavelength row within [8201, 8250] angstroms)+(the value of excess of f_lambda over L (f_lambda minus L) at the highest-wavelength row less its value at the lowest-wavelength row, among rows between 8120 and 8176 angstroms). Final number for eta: 1.1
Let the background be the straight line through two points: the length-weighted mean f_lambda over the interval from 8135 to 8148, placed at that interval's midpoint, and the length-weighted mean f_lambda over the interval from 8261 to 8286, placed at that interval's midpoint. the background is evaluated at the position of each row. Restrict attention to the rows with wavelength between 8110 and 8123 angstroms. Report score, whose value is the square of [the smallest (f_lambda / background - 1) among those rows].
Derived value 0.0000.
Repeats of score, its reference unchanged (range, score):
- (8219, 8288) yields 0.0009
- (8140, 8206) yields 0.0073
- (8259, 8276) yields 0.0002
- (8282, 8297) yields 0.0012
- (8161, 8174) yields 0.0009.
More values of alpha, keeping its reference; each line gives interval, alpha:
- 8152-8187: -0.002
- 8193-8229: 0.022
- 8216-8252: 0.000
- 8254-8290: -0.002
